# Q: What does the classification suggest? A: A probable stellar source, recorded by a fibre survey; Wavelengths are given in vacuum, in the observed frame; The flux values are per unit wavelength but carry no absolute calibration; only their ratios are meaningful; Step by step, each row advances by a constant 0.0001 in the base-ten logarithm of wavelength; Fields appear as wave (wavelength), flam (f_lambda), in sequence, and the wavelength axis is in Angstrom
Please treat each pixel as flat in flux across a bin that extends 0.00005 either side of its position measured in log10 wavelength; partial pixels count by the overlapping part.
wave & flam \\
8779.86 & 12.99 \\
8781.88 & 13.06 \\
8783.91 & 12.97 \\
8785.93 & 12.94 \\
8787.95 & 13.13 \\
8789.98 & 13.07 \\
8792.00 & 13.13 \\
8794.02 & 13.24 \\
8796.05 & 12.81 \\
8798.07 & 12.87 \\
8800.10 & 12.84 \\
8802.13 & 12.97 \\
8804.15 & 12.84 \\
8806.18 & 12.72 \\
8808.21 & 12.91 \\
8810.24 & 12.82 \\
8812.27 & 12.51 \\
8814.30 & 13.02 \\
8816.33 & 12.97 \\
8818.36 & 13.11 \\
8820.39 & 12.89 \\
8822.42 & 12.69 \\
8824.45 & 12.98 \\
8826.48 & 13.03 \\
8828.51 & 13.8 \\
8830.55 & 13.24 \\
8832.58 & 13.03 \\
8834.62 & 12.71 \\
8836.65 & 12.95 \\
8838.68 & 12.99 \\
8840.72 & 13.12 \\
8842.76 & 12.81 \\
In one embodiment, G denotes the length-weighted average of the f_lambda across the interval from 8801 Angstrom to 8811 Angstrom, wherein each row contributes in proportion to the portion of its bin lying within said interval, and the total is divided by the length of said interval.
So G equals 12.8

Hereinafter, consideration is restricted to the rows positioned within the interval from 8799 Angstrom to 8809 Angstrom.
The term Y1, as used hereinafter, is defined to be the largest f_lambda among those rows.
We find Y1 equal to 12.97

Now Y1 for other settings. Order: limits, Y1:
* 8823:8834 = 13.8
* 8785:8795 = 13.24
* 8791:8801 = 13.24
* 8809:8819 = 13.11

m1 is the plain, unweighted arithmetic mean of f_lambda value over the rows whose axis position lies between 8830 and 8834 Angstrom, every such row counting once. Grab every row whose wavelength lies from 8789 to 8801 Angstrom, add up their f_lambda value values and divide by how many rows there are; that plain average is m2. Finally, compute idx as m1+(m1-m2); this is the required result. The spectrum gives 13.3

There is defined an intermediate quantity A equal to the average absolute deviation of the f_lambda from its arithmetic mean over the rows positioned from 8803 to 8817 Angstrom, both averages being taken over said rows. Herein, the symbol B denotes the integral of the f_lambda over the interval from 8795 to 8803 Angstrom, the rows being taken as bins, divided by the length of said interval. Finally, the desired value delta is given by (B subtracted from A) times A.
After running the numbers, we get -1.57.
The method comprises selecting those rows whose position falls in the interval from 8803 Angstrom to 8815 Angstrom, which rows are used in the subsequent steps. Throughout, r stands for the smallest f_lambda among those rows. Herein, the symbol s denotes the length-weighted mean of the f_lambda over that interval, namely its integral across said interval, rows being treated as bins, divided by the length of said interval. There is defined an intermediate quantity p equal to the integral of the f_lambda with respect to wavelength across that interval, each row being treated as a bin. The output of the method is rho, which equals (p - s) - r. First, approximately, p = 154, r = 12.51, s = 12.8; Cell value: 128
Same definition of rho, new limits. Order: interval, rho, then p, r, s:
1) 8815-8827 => 130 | 155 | 12.69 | 12.9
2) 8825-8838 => 145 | 171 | 12.71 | 13.1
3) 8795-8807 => 129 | 154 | 12.72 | 12.8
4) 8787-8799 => 131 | 157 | 12.81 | 13.0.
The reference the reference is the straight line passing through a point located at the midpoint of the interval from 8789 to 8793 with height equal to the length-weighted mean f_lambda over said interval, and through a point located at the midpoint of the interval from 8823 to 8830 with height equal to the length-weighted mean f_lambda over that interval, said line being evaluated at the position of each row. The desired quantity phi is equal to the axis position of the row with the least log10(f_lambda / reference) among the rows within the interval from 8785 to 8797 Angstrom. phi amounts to 8796.05 Angstrom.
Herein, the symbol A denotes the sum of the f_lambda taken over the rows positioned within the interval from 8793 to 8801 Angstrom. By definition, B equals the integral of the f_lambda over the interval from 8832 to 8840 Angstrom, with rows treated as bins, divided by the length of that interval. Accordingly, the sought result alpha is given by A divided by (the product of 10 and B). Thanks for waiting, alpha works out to 0.401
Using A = 51.76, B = 12.9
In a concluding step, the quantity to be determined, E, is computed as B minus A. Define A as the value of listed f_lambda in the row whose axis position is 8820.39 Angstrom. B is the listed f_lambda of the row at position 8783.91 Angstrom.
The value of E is 0.08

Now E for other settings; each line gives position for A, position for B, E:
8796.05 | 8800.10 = 0.03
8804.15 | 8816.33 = 0.13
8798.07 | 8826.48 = 0.16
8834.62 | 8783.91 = 0.26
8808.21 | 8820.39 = -0.02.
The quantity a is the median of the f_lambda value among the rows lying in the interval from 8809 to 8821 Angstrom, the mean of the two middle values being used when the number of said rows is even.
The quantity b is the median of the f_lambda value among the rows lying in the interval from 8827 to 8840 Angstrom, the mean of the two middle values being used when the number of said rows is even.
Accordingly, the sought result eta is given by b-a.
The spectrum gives 0.08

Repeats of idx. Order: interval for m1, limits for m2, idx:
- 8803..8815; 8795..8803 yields 12.7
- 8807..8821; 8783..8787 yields 12.8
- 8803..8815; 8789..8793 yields 12.5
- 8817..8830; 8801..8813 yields 13.4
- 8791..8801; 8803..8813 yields 13.2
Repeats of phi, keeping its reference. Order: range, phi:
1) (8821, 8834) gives 8822.42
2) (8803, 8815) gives 8812.27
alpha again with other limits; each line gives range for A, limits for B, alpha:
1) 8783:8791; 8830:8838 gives 0.401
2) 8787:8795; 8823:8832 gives 0.397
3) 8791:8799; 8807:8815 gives 0.407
